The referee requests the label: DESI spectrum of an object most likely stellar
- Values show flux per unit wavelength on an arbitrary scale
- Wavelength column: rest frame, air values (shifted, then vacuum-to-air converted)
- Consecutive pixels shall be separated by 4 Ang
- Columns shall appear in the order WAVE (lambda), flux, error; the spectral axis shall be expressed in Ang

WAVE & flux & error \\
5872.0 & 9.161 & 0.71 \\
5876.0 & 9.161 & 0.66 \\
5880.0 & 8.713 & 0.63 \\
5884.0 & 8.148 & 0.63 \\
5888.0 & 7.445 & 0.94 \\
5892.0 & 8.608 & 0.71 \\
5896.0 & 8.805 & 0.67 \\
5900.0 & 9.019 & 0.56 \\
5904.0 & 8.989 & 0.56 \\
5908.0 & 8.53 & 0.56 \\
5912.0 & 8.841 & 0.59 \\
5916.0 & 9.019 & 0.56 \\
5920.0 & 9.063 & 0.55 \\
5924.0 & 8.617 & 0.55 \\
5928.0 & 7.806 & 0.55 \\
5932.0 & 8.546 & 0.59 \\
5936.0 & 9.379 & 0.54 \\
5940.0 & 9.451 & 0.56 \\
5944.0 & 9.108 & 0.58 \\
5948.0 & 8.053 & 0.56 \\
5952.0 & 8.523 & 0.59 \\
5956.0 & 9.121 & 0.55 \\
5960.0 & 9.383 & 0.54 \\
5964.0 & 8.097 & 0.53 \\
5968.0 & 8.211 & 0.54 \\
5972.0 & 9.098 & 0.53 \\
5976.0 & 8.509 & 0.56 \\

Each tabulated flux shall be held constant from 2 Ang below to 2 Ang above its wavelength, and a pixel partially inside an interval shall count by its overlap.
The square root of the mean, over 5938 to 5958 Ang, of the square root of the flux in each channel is 1.724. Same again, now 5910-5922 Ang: 1.731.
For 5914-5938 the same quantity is 1.719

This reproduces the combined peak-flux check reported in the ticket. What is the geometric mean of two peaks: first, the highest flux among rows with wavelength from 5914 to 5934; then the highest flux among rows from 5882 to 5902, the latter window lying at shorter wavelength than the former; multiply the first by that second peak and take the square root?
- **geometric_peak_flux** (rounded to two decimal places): 9.04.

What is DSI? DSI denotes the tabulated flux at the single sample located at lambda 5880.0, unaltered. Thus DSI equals 8.713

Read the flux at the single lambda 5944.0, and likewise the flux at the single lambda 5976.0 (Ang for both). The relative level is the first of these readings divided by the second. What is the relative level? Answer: 1.07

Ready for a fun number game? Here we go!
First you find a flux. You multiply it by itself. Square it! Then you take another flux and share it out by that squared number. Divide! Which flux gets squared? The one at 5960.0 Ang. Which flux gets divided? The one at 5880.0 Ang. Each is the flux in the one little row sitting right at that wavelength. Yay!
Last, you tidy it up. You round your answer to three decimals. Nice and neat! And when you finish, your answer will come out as 0.099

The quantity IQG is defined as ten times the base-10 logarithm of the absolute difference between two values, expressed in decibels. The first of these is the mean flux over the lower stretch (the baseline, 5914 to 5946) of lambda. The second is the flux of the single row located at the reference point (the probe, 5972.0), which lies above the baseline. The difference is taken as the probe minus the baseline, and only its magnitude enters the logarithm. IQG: -6.5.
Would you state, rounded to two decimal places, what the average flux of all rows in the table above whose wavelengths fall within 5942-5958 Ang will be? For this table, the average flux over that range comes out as 8.70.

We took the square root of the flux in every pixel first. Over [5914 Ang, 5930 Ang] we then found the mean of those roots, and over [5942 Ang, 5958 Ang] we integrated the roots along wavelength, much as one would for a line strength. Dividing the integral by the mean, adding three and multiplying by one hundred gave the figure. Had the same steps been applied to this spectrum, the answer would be 1907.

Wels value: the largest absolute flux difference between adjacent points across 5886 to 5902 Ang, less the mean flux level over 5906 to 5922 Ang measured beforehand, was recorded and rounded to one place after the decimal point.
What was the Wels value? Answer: -7.7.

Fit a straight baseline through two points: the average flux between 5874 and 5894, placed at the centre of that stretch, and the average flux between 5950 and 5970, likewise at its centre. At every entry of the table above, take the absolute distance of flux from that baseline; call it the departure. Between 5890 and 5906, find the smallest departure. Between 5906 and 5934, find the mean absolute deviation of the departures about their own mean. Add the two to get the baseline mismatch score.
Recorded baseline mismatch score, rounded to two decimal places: 0.40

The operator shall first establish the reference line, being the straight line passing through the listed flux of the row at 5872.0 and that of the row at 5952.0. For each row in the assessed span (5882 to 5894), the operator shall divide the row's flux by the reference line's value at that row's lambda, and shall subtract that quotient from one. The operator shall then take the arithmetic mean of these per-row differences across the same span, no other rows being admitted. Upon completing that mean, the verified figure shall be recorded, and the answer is 0.11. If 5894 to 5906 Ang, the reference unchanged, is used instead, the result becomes 0.00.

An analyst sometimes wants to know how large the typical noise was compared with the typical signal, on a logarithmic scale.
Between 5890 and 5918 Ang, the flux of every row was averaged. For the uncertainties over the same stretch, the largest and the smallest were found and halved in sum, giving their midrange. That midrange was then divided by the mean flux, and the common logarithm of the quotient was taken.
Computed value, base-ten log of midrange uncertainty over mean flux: -1.14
